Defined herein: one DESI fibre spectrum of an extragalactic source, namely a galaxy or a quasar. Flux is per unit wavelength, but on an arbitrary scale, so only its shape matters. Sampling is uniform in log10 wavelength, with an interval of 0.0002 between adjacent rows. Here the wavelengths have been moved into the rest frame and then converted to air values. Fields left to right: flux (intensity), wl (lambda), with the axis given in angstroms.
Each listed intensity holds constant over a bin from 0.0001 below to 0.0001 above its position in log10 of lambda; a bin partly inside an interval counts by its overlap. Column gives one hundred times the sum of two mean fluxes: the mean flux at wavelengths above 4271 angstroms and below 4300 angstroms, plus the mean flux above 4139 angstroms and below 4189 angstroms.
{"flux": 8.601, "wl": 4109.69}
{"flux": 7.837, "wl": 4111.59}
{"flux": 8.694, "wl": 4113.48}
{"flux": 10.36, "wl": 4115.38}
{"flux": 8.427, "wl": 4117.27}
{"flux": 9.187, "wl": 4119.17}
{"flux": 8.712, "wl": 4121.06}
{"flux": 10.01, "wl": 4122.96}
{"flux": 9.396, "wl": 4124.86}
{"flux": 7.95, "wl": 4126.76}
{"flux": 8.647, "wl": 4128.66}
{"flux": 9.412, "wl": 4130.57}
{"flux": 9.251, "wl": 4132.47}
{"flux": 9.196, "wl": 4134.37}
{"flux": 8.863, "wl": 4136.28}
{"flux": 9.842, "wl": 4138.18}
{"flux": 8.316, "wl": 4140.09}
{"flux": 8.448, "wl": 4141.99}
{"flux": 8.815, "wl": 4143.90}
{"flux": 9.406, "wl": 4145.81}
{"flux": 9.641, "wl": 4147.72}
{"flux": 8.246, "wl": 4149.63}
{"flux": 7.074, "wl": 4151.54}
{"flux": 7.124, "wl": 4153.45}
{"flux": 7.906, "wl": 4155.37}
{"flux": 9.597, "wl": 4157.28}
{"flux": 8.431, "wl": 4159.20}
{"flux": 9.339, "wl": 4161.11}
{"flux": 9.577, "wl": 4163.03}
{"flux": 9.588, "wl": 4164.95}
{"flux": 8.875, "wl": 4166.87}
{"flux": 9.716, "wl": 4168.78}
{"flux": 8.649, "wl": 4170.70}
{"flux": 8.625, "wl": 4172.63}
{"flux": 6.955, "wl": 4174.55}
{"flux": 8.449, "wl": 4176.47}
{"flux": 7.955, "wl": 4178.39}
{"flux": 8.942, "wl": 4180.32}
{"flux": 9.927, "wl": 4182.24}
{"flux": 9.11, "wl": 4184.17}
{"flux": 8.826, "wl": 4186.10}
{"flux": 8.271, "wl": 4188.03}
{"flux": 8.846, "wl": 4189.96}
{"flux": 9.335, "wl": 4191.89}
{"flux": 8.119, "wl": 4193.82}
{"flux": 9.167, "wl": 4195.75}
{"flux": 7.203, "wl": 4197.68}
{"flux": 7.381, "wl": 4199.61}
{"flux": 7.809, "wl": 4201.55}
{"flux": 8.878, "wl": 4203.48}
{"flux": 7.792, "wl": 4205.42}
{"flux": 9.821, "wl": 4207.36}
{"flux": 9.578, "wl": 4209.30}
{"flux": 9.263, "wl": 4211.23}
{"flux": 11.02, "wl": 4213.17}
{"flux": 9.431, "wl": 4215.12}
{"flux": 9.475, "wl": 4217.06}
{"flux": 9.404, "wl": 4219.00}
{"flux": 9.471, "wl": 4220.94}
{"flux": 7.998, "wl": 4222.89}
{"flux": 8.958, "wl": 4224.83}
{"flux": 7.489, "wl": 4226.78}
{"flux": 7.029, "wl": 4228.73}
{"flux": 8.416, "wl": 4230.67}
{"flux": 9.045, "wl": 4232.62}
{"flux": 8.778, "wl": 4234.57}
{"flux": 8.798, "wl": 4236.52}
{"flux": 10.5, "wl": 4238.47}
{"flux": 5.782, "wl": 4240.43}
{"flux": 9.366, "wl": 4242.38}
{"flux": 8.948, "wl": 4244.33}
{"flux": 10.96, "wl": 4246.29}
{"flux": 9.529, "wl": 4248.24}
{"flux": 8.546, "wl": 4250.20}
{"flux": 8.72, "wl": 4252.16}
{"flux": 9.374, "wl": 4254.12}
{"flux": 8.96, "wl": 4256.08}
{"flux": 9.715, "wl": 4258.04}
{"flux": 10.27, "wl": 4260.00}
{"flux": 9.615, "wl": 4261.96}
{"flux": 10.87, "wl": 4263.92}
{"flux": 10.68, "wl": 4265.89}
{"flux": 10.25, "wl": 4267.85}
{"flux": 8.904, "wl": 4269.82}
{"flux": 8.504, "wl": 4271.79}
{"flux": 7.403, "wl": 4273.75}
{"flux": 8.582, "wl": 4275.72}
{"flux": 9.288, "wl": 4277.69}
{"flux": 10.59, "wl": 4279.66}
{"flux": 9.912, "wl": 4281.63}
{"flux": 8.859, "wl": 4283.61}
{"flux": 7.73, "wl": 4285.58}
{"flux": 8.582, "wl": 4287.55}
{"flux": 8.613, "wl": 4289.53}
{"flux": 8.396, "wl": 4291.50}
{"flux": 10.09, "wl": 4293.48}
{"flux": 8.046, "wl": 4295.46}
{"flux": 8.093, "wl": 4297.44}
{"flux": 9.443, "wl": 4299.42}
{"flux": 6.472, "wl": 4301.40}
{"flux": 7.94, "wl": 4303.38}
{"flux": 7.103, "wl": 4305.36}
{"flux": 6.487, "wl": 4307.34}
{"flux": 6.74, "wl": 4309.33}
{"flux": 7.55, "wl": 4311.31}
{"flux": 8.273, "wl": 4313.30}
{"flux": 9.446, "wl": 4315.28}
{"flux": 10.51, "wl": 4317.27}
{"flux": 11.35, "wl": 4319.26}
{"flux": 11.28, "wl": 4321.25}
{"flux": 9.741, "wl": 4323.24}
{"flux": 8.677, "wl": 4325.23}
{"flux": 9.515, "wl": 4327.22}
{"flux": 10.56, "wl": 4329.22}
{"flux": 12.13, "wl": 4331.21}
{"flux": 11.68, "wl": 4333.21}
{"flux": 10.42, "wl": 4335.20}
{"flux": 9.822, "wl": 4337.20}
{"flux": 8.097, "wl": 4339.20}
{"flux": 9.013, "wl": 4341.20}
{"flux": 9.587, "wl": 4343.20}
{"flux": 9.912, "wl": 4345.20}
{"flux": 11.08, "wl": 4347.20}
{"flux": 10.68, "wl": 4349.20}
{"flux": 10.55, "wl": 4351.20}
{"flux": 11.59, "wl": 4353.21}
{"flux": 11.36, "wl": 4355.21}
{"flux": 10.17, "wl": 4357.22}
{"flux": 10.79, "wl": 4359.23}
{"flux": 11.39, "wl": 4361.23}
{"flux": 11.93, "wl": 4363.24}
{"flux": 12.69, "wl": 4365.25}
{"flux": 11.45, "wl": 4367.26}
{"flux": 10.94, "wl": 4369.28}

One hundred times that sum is 1749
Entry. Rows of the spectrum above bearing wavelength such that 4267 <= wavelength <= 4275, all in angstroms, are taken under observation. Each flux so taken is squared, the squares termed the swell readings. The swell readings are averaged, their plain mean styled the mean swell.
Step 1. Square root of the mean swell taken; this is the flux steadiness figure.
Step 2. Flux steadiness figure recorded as 8.8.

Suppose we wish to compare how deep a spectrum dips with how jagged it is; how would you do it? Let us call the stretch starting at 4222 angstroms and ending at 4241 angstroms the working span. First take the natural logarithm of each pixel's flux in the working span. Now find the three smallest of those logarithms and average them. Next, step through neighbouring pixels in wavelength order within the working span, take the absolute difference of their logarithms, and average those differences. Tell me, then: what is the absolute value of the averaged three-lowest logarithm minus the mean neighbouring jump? 1.75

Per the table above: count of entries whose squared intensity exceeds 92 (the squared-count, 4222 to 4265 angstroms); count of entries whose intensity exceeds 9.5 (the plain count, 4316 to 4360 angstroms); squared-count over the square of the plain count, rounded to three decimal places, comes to 0.017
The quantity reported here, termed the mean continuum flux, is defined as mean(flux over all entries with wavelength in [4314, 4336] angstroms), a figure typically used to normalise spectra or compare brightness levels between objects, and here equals 10.5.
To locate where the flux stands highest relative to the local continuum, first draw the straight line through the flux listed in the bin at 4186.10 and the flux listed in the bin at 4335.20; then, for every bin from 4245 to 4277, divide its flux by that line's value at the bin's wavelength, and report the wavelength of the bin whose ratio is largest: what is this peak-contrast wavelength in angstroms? 4246.29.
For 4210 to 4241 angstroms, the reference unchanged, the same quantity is 4213.17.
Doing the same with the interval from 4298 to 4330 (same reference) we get 4319.26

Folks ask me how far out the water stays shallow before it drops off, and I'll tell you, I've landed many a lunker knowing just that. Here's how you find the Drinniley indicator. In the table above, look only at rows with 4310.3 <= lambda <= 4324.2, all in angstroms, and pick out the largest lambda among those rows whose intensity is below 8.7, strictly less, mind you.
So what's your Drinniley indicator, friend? 4313.30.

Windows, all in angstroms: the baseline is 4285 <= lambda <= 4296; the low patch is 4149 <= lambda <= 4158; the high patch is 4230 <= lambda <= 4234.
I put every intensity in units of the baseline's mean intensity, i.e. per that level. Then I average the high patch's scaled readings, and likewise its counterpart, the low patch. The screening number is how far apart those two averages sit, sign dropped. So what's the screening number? 0.09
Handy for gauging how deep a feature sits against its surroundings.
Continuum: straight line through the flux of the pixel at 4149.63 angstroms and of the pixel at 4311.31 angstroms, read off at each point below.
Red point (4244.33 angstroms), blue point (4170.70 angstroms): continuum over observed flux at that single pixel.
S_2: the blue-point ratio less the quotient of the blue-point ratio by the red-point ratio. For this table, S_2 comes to -0.13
